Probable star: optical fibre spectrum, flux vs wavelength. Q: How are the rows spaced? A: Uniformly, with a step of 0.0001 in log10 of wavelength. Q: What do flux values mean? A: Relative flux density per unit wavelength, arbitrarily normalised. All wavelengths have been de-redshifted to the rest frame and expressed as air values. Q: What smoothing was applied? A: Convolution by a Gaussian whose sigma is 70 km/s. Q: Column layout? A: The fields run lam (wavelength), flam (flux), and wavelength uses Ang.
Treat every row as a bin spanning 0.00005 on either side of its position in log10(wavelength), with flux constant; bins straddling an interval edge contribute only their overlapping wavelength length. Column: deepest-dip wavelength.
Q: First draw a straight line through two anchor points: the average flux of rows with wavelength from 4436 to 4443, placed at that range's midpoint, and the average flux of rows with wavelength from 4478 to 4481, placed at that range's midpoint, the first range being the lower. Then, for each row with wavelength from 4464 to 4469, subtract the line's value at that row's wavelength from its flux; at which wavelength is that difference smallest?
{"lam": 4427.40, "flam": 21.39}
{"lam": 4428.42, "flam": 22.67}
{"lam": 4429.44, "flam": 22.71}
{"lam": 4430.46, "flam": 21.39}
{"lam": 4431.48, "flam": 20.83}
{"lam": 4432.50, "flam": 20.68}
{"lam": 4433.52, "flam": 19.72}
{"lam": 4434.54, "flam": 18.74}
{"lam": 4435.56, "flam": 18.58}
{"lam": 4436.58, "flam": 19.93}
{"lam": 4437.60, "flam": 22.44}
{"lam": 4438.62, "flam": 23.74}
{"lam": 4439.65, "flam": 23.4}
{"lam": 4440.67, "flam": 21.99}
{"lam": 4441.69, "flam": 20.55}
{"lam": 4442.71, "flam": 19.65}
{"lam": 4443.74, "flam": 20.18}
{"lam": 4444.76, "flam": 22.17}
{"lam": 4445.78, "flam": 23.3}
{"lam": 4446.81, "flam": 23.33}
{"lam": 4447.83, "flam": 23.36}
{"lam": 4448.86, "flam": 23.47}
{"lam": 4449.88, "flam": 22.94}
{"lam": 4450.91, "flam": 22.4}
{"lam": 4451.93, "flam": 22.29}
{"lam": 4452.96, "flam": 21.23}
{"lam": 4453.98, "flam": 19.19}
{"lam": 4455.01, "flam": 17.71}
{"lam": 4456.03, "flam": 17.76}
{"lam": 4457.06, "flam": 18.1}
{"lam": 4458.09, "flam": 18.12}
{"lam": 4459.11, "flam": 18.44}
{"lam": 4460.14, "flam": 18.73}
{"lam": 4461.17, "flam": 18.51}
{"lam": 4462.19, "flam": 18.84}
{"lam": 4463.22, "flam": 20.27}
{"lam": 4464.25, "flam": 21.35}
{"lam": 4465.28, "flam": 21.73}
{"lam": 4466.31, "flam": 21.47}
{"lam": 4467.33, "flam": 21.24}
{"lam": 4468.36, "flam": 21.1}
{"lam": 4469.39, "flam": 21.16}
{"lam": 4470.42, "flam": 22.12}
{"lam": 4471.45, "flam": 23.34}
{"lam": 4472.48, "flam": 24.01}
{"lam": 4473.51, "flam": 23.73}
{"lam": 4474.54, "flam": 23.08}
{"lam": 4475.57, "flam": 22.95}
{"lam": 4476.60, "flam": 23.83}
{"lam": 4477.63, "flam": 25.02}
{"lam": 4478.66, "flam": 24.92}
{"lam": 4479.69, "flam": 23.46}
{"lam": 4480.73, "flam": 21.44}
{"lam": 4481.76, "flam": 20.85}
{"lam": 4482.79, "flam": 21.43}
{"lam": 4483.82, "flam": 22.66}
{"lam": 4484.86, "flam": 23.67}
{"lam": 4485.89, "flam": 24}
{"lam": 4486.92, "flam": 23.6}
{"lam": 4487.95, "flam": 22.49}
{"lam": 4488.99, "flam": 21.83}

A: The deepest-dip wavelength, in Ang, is 4468.36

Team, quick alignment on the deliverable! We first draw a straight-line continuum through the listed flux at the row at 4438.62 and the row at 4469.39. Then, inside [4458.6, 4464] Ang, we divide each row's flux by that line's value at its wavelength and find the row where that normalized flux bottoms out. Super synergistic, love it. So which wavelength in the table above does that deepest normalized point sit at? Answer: 4459.11 Ang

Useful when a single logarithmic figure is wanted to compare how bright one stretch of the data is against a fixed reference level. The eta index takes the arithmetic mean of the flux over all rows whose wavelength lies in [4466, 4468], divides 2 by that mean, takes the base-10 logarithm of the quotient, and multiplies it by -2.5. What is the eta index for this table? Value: 2.57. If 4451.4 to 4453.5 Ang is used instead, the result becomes 2.59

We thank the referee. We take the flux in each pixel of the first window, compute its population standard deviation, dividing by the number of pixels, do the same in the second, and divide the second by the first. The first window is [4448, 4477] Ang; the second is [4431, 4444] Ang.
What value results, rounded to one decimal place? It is 0.8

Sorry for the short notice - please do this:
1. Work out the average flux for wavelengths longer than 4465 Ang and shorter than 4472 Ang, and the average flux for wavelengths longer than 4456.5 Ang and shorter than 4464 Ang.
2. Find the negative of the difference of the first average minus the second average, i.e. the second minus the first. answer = -3.0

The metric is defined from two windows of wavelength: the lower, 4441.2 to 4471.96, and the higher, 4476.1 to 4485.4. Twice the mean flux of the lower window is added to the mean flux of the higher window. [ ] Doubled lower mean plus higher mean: 64.6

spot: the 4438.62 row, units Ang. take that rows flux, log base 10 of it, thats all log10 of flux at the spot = 1.38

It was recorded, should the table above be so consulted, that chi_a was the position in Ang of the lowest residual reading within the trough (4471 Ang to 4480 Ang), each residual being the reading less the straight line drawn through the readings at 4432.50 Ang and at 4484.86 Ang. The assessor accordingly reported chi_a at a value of 4475.57 Ang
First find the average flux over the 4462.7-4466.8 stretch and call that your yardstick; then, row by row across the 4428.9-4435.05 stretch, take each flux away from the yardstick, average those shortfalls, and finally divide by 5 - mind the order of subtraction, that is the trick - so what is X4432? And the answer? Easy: 0.1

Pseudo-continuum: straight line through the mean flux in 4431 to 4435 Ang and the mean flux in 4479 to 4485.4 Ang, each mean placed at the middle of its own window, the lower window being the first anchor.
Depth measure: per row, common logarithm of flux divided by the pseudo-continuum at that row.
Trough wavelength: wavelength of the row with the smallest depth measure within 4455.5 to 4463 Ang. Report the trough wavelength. 4456.03 Ang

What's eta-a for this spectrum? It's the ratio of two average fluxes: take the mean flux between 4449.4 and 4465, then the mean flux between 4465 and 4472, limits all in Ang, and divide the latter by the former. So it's 1.102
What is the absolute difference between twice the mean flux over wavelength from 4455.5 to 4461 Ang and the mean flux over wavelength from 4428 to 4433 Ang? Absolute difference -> 14.8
